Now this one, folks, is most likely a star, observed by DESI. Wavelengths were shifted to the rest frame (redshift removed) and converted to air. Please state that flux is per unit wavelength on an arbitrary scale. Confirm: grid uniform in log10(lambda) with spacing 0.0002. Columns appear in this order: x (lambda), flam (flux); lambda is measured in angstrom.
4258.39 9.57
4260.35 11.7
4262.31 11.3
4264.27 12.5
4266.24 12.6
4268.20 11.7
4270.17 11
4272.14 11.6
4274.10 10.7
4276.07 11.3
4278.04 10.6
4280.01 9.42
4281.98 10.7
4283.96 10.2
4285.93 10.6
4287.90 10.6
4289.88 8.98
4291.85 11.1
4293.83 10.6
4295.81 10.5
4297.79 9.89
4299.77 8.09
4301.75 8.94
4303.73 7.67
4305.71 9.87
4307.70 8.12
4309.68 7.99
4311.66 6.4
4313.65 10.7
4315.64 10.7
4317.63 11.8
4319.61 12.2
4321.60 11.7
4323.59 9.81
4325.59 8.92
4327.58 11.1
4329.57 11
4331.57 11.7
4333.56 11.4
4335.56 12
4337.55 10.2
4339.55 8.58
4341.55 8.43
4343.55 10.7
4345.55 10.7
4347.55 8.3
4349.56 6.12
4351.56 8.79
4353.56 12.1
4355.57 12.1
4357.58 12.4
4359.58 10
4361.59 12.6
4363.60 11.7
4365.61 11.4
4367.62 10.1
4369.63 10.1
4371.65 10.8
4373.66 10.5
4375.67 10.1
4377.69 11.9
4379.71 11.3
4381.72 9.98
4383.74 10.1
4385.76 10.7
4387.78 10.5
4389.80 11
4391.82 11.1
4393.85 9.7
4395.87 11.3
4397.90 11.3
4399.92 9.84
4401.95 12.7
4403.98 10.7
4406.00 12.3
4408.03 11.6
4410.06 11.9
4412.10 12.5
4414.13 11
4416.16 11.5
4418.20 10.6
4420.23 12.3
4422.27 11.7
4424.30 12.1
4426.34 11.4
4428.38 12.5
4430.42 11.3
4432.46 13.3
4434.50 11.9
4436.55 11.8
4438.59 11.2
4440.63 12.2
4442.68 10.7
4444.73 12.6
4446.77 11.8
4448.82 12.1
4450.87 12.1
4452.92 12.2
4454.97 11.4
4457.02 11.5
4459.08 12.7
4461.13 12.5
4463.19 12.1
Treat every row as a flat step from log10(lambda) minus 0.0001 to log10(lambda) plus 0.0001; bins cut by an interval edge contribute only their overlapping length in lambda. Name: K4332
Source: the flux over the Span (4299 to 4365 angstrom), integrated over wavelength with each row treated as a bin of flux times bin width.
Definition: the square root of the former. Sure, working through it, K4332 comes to 26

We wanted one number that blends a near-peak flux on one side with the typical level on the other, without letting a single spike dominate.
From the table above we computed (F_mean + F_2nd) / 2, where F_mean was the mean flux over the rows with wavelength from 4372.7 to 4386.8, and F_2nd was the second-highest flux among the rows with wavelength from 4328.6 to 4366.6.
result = 11.5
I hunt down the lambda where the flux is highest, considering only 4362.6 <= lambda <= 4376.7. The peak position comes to 4363.60 angstrom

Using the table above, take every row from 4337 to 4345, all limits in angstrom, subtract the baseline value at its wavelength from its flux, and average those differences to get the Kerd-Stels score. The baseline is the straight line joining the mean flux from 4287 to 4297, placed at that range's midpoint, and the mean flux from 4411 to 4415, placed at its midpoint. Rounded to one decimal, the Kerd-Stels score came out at -1.4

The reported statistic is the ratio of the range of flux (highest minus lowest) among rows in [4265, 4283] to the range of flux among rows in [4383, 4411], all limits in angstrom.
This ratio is 1.1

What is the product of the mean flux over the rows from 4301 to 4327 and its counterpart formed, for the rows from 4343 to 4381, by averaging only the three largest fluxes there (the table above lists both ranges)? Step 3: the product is 119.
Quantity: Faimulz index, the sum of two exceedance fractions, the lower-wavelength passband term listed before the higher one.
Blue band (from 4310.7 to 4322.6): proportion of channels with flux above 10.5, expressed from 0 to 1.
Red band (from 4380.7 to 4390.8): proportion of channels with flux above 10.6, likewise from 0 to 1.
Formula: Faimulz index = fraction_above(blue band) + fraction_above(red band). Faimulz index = 1.2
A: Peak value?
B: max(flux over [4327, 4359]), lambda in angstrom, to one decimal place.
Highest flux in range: 12.4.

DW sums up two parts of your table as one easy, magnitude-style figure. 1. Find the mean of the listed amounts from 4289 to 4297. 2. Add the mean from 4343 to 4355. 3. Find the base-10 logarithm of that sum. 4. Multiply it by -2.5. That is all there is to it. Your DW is -3.24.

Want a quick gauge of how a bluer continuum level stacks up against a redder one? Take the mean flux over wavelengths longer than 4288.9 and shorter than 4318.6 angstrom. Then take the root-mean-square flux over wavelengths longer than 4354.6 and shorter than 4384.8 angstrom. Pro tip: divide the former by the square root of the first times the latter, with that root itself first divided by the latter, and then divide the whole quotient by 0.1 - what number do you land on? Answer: 102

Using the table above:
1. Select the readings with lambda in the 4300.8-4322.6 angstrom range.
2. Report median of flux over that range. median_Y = 9.9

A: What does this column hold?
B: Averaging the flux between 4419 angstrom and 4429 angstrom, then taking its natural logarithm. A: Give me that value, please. 2.48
